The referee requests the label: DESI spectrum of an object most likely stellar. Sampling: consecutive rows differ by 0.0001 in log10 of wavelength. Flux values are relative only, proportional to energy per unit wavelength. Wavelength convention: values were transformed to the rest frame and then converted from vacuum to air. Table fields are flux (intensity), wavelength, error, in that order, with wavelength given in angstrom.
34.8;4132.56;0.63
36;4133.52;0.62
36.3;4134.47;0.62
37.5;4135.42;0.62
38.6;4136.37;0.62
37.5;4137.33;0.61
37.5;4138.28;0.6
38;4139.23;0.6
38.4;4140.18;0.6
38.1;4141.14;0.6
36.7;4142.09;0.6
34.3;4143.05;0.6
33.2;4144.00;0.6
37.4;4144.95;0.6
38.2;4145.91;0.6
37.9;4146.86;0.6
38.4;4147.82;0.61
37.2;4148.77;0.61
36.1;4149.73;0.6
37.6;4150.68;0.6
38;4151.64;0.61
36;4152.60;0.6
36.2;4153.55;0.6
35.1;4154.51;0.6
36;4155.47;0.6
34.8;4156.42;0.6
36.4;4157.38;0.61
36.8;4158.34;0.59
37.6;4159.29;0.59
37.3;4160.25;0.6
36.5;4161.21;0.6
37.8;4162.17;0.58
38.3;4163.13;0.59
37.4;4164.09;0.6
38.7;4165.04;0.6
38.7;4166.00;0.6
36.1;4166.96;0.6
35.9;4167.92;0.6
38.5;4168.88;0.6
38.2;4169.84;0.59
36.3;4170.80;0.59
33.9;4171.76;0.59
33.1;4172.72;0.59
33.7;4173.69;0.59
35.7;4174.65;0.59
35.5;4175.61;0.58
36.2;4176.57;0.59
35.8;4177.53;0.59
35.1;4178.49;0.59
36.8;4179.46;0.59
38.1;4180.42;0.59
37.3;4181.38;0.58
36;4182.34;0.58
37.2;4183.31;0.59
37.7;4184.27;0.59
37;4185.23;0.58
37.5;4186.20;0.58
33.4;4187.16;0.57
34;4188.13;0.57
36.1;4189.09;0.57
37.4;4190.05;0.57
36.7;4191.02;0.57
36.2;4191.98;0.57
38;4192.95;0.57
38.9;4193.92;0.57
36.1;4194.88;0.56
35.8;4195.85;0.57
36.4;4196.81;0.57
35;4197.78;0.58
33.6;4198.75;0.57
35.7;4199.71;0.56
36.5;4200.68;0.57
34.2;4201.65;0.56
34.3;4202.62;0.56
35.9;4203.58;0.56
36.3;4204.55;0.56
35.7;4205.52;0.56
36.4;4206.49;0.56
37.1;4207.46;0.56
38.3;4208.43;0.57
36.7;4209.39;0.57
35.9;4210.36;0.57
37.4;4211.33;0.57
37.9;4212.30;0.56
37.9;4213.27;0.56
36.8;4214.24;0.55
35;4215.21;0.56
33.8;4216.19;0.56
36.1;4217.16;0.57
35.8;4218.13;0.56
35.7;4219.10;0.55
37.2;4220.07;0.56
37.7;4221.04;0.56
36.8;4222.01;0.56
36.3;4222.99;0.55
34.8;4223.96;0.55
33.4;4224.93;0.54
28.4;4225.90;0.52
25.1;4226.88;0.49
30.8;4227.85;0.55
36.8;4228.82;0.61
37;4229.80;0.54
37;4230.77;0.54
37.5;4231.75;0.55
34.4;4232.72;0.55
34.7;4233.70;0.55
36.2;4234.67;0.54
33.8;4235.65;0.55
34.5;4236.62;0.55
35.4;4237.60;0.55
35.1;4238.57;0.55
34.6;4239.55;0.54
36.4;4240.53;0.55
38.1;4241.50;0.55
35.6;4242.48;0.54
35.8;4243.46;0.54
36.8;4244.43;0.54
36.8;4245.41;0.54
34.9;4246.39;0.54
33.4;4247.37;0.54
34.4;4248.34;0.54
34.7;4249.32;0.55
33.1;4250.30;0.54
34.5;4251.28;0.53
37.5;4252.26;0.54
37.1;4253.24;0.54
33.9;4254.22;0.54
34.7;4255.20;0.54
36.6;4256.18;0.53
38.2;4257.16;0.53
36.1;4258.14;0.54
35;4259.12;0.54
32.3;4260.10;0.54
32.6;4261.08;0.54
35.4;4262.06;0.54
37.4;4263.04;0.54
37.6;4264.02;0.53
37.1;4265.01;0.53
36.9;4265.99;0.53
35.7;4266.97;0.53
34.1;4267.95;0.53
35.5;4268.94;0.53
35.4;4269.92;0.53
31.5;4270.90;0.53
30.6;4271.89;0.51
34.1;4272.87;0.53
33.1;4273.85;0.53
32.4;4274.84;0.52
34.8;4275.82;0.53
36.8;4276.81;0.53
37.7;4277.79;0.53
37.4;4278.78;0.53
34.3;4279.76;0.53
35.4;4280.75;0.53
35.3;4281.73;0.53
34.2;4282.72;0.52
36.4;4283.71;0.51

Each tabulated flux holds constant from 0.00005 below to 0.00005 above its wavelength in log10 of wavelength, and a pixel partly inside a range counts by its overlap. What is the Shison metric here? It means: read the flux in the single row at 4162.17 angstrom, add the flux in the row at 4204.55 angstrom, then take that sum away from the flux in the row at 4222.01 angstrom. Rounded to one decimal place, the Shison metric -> -37.3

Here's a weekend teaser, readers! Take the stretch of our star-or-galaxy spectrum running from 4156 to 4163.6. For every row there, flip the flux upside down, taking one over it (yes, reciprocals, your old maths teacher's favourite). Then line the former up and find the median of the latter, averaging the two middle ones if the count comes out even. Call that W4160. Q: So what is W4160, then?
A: 0.0270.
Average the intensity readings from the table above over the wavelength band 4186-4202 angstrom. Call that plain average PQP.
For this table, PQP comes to 36.0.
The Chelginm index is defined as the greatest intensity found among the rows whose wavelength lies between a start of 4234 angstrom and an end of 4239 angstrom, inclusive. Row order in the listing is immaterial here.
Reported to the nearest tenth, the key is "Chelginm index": 36.2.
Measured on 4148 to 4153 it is 38.0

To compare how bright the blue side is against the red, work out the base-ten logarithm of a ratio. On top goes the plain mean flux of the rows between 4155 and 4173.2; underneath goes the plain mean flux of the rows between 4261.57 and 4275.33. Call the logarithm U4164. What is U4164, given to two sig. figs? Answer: 0.024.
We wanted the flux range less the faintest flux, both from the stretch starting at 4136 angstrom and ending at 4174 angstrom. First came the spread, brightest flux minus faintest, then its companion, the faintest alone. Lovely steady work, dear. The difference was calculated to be -27.5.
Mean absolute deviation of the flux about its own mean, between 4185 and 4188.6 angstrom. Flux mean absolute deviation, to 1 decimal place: 1.8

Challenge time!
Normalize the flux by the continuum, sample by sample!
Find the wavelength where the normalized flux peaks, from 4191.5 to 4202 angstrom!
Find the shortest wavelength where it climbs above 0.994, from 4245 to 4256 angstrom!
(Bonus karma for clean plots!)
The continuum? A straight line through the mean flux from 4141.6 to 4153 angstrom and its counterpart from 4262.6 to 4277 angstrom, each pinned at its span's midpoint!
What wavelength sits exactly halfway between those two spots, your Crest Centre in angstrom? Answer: 4219.7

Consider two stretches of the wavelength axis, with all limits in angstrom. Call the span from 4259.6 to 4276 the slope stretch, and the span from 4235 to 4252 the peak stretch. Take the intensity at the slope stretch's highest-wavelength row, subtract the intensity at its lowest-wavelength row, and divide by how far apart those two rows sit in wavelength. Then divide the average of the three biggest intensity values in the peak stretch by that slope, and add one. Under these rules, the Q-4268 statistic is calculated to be 235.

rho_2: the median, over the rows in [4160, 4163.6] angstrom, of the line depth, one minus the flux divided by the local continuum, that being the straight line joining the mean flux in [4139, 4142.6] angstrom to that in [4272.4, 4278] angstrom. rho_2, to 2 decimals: -0.01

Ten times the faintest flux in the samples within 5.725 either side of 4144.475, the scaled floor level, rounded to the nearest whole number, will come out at 332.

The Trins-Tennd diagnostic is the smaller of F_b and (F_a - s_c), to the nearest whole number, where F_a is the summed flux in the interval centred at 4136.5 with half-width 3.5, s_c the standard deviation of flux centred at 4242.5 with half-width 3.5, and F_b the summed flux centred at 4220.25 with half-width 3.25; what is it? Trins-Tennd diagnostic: 256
